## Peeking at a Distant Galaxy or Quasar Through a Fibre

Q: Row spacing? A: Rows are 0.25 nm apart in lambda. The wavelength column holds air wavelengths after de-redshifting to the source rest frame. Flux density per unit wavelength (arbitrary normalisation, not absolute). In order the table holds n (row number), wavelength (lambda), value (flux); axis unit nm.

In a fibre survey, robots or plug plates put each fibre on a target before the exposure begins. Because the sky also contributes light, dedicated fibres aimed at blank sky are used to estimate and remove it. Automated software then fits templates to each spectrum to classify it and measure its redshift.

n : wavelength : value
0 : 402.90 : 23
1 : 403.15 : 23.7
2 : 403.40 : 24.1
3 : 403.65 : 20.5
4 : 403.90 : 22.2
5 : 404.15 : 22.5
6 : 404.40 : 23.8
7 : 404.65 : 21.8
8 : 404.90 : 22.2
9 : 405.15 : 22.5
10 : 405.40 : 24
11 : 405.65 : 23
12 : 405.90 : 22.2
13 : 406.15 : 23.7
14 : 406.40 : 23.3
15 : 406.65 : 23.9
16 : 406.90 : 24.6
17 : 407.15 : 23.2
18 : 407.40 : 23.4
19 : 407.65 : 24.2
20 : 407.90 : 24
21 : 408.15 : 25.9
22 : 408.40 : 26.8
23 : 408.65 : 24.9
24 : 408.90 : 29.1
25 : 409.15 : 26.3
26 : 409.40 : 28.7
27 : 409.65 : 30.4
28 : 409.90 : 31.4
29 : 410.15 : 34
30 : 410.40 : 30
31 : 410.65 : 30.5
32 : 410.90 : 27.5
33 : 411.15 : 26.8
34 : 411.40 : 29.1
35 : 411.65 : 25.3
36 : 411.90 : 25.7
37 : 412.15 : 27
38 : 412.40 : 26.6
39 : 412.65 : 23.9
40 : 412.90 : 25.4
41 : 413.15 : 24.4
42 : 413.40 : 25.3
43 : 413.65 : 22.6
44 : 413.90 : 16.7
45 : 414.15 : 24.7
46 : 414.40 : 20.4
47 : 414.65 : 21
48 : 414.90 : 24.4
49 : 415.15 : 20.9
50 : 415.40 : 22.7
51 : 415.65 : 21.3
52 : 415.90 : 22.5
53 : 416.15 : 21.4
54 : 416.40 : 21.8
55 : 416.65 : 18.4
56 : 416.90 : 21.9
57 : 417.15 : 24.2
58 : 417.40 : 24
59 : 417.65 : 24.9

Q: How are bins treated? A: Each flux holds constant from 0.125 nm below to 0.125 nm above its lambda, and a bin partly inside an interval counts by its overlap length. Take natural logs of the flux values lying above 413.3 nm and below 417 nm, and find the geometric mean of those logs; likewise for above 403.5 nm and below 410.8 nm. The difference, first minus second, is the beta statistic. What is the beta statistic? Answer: -0.15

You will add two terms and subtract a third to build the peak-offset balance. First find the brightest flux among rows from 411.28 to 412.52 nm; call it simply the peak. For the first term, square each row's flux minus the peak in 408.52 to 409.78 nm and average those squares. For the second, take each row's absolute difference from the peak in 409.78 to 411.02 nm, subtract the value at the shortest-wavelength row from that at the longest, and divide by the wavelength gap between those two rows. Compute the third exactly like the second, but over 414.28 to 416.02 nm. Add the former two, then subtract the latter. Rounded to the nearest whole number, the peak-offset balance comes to 6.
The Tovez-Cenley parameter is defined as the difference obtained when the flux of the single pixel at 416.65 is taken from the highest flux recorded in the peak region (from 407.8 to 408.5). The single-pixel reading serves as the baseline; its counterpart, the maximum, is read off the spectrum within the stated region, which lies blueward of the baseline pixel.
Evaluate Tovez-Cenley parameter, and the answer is 8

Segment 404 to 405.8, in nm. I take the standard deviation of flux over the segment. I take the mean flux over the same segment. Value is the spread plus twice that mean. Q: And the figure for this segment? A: 46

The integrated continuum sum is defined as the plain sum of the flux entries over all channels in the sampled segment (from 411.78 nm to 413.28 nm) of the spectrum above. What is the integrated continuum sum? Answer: 153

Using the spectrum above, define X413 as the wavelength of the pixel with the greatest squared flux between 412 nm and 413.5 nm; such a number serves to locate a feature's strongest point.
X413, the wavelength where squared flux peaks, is 412.15 nm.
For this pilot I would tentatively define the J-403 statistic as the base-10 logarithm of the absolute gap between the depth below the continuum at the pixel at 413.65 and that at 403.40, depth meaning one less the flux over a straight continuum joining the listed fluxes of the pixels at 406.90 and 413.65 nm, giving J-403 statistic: -1.2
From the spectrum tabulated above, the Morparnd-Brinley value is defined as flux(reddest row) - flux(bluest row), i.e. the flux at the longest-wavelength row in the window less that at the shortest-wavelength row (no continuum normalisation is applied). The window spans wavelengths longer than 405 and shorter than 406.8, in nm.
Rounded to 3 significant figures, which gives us 1.40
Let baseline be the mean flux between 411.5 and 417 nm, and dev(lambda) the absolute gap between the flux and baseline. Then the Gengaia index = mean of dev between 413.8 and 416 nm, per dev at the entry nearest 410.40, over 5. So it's 0.1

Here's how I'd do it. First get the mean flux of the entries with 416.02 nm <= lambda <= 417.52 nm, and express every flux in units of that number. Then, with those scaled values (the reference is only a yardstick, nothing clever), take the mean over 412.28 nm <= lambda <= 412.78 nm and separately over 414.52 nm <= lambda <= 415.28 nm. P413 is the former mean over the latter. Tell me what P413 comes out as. 1.14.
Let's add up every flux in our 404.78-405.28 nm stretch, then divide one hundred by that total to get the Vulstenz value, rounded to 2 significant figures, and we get 2.2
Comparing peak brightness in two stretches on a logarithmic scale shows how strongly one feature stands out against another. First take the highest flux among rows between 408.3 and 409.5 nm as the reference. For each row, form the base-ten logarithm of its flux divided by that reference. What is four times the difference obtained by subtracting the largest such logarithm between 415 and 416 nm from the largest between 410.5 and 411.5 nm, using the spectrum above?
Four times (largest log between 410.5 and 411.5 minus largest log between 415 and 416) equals 0.51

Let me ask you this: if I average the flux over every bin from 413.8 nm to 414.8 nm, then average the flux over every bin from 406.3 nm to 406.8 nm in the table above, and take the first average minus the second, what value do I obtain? -3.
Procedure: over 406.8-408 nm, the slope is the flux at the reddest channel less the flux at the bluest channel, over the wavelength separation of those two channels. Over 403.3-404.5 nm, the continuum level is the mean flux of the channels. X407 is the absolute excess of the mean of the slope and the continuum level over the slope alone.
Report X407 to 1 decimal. 11.6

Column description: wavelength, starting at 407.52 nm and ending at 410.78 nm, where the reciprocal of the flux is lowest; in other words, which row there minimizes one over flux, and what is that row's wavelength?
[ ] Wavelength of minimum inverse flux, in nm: 410.15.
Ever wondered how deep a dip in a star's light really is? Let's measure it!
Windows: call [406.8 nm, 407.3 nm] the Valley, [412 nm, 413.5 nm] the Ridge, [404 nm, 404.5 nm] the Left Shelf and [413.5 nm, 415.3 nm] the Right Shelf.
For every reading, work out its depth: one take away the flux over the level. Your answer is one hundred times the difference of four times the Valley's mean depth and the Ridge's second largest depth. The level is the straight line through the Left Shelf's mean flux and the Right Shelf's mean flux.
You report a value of -9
